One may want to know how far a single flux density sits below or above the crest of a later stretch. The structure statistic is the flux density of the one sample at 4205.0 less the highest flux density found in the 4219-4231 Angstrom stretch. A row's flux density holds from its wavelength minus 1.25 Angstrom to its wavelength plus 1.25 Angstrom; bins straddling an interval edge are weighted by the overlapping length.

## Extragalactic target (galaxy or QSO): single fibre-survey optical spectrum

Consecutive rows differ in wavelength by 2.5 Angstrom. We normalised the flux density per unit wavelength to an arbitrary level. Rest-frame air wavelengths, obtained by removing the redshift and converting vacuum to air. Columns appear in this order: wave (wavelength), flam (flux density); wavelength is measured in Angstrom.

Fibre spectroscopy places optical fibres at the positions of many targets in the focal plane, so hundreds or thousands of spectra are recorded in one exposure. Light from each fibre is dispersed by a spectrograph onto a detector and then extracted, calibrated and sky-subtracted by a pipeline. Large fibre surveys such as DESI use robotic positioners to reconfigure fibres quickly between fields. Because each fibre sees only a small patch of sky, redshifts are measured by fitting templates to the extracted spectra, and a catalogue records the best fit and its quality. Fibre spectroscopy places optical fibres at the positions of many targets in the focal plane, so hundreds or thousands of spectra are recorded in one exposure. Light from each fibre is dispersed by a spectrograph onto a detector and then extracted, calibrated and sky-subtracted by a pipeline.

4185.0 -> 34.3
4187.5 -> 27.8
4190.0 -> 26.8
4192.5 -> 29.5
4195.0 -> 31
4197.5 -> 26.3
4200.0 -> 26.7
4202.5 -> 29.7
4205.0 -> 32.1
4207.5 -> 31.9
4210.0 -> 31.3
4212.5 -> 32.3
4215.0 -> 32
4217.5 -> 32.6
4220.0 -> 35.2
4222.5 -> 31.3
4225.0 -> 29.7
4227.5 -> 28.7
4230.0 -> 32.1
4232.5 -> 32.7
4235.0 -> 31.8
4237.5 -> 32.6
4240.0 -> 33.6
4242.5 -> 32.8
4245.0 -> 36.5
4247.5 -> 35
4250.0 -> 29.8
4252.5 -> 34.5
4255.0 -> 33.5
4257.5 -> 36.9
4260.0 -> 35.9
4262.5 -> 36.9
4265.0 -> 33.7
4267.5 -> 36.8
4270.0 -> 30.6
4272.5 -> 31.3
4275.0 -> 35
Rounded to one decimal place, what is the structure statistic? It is -3.1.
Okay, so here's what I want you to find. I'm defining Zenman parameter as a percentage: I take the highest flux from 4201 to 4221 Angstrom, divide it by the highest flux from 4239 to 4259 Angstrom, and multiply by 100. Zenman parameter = 95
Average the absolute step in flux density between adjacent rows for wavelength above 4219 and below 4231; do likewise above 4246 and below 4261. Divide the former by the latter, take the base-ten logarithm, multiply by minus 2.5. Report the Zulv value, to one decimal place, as 0.2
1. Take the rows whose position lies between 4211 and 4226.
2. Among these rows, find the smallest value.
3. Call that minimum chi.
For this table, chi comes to 29.7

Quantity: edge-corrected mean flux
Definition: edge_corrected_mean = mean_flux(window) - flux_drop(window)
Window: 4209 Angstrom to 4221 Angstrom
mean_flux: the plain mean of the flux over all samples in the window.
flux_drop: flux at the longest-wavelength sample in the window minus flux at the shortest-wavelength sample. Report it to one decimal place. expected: 28.8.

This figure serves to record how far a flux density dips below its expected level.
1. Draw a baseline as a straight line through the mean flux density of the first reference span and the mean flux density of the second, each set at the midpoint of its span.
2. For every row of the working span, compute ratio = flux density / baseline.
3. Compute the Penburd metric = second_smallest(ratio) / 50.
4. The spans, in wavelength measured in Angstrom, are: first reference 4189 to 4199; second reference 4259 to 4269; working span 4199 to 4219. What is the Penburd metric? 0.0203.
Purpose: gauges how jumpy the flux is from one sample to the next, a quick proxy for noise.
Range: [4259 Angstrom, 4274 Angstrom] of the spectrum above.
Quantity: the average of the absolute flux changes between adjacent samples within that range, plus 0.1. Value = 2.9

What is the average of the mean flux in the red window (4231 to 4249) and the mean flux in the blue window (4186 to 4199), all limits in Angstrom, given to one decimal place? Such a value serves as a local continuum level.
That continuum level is 30.9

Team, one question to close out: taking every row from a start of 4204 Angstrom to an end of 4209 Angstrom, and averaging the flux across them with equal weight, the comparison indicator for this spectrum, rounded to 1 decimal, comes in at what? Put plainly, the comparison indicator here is 32.0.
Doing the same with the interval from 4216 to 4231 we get 31.6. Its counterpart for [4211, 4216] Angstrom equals 32.1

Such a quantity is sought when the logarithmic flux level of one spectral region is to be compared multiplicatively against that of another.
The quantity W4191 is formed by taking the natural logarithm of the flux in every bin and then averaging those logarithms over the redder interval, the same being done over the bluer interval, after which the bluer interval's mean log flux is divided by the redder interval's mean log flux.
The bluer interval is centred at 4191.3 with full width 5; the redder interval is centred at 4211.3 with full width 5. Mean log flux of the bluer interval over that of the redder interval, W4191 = 0.96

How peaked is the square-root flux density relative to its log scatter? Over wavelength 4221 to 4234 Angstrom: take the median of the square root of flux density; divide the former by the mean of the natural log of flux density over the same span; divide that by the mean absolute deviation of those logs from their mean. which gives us 37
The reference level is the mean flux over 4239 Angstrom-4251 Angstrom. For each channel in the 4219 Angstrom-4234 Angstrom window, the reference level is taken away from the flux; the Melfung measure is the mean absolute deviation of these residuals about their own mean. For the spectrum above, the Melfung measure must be 1.72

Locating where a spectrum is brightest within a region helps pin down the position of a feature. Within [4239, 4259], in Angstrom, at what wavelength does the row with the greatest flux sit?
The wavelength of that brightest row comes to 4257.5 Angstrom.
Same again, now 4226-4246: 4245.0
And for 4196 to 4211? 4205.0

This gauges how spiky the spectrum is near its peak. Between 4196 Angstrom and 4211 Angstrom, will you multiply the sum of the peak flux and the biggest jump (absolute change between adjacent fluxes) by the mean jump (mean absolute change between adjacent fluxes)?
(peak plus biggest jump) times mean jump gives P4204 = 46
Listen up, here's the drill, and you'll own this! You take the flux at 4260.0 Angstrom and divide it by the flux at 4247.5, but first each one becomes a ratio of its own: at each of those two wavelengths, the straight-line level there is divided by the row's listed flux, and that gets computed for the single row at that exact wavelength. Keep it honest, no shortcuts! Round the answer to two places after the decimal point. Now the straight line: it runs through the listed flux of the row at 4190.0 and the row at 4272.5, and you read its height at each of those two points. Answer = 1.00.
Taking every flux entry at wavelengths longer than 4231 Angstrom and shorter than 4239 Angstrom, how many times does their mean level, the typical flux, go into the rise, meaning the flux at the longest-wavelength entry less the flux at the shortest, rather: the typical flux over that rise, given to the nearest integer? -324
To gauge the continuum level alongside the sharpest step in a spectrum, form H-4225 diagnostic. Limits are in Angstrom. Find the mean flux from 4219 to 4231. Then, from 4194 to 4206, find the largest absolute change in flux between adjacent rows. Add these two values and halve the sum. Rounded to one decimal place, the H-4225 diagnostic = 18.0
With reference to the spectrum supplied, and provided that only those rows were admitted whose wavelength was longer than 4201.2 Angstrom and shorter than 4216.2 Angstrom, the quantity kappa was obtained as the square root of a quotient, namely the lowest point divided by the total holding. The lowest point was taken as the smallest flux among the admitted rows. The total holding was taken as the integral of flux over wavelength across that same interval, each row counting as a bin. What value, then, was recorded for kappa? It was 0.251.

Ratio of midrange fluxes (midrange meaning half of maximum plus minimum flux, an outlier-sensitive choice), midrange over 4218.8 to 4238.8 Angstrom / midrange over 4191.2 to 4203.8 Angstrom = 1.12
